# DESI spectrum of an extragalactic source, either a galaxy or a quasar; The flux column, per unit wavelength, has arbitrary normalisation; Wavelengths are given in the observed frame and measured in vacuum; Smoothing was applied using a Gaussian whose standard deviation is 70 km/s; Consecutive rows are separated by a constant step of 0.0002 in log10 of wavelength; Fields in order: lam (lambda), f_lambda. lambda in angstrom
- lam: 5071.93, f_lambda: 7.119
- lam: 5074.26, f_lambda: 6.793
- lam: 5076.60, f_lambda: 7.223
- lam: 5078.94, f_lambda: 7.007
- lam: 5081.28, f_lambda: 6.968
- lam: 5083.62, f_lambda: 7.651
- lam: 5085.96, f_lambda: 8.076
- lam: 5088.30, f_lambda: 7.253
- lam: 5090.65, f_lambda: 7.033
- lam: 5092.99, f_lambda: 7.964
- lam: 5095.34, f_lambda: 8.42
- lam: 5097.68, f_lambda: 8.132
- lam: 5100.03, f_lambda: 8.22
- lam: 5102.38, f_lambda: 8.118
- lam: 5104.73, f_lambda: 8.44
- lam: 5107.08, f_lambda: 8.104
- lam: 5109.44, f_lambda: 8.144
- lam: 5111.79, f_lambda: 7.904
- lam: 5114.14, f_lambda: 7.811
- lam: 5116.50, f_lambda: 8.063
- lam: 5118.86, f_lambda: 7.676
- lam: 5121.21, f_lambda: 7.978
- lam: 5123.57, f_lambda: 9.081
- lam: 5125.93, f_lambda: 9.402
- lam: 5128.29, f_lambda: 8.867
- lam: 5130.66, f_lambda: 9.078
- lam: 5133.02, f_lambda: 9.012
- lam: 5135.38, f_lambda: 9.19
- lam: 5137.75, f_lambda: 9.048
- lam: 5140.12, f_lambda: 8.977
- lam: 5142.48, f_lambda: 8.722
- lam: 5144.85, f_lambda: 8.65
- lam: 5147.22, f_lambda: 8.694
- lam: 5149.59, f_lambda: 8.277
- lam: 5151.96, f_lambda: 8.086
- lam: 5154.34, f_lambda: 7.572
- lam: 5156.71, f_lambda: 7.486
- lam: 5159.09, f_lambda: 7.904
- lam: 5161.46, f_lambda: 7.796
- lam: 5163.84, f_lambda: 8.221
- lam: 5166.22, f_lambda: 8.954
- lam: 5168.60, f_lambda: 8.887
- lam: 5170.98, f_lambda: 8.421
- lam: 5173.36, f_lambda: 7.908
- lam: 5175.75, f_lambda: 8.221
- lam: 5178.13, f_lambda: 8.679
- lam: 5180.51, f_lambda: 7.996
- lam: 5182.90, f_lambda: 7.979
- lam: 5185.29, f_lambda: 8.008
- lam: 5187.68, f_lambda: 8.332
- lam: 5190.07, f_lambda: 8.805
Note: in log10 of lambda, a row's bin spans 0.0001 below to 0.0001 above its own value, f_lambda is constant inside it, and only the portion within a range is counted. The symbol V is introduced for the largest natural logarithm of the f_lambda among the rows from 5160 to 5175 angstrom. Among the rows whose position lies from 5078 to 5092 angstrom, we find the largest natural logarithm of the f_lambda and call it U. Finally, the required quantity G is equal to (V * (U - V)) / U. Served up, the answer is -0.11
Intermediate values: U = 2.09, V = 2.19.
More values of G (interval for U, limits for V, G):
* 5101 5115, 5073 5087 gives 0.04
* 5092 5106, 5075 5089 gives 0.04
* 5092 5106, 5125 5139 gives -0.11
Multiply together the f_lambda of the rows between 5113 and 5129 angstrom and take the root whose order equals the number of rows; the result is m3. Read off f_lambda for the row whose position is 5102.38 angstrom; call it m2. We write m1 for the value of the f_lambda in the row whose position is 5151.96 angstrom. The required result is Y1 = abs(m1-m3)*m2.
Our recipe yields 2.4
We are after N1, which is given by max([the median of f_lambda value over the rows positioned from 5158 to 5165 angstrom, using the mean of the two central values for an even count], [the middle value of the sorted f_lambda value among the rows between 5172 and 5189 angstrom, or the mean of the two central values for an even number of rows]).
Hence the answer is 8.01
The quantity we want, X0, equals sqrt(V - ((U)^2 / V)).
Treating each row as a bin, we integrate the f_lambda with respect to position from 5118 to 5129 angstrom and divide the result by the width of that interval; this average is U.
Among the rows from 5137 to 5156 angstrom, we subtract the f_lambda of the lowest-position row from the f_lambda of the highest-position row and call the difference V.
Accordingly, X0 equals 7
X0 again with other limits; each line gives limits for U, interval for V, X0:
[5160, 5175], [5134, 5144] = 12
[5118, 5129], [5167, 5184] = 9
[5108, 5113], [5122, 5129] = 17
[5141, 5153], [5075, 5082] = 17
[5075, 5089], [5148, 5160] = 12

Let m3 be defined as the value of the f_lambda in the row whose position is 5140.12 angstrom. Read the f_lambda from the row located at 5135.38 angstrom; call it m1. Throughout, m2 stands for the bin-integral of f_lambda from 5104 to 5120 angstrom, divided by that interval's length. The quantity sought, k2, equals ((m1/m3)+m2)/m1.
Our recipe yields 0.98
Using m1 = 9.19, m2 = 8.0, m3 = 8.977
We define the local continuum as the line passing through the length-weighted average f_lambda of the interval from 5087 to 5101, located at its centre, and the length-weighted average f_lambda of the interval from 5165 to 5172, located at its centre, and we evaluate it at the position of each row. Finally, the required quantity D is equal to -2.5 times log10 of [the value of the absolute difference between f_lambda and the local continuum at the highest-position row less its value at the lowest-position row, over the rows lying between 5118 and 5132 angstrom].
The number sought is 1.2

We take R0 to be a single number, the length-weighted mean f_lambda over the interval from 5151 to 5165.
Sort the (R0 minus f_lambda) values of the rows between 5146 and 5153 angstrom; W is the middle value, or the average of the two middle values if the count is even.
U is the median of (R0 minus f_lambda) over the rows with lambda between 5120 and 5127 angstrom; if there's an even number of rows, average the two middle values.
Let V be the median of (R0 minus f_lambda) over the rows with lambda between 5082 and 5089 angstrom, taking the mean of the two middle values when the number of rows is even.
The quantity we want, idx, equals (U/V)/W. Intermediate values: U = -1.2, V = 0.19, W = -0.44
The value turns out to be 15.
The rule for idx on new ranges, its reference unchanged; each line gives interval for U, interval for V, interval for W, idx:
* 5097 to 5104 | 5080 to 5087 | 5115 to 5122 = 11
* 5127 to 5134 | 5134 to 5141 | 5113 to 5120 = 36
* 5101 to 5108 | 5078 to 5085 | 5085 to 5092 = -1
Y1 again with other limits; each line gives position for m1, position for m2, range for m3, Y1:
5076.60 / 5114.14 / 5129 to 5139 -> 14.5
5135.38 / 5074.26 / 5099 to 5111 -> 6.7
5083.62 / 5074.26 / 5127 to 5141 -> 9.4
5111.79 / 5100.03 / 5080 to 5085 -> 5.0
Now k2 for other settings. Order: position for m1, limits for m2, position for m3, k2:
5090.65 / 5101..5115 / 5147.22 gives 1.27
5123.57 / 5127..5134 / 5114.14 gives 1.12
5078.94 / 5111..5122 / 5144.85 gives 1.24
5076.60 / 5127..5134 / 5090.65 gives 1.39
